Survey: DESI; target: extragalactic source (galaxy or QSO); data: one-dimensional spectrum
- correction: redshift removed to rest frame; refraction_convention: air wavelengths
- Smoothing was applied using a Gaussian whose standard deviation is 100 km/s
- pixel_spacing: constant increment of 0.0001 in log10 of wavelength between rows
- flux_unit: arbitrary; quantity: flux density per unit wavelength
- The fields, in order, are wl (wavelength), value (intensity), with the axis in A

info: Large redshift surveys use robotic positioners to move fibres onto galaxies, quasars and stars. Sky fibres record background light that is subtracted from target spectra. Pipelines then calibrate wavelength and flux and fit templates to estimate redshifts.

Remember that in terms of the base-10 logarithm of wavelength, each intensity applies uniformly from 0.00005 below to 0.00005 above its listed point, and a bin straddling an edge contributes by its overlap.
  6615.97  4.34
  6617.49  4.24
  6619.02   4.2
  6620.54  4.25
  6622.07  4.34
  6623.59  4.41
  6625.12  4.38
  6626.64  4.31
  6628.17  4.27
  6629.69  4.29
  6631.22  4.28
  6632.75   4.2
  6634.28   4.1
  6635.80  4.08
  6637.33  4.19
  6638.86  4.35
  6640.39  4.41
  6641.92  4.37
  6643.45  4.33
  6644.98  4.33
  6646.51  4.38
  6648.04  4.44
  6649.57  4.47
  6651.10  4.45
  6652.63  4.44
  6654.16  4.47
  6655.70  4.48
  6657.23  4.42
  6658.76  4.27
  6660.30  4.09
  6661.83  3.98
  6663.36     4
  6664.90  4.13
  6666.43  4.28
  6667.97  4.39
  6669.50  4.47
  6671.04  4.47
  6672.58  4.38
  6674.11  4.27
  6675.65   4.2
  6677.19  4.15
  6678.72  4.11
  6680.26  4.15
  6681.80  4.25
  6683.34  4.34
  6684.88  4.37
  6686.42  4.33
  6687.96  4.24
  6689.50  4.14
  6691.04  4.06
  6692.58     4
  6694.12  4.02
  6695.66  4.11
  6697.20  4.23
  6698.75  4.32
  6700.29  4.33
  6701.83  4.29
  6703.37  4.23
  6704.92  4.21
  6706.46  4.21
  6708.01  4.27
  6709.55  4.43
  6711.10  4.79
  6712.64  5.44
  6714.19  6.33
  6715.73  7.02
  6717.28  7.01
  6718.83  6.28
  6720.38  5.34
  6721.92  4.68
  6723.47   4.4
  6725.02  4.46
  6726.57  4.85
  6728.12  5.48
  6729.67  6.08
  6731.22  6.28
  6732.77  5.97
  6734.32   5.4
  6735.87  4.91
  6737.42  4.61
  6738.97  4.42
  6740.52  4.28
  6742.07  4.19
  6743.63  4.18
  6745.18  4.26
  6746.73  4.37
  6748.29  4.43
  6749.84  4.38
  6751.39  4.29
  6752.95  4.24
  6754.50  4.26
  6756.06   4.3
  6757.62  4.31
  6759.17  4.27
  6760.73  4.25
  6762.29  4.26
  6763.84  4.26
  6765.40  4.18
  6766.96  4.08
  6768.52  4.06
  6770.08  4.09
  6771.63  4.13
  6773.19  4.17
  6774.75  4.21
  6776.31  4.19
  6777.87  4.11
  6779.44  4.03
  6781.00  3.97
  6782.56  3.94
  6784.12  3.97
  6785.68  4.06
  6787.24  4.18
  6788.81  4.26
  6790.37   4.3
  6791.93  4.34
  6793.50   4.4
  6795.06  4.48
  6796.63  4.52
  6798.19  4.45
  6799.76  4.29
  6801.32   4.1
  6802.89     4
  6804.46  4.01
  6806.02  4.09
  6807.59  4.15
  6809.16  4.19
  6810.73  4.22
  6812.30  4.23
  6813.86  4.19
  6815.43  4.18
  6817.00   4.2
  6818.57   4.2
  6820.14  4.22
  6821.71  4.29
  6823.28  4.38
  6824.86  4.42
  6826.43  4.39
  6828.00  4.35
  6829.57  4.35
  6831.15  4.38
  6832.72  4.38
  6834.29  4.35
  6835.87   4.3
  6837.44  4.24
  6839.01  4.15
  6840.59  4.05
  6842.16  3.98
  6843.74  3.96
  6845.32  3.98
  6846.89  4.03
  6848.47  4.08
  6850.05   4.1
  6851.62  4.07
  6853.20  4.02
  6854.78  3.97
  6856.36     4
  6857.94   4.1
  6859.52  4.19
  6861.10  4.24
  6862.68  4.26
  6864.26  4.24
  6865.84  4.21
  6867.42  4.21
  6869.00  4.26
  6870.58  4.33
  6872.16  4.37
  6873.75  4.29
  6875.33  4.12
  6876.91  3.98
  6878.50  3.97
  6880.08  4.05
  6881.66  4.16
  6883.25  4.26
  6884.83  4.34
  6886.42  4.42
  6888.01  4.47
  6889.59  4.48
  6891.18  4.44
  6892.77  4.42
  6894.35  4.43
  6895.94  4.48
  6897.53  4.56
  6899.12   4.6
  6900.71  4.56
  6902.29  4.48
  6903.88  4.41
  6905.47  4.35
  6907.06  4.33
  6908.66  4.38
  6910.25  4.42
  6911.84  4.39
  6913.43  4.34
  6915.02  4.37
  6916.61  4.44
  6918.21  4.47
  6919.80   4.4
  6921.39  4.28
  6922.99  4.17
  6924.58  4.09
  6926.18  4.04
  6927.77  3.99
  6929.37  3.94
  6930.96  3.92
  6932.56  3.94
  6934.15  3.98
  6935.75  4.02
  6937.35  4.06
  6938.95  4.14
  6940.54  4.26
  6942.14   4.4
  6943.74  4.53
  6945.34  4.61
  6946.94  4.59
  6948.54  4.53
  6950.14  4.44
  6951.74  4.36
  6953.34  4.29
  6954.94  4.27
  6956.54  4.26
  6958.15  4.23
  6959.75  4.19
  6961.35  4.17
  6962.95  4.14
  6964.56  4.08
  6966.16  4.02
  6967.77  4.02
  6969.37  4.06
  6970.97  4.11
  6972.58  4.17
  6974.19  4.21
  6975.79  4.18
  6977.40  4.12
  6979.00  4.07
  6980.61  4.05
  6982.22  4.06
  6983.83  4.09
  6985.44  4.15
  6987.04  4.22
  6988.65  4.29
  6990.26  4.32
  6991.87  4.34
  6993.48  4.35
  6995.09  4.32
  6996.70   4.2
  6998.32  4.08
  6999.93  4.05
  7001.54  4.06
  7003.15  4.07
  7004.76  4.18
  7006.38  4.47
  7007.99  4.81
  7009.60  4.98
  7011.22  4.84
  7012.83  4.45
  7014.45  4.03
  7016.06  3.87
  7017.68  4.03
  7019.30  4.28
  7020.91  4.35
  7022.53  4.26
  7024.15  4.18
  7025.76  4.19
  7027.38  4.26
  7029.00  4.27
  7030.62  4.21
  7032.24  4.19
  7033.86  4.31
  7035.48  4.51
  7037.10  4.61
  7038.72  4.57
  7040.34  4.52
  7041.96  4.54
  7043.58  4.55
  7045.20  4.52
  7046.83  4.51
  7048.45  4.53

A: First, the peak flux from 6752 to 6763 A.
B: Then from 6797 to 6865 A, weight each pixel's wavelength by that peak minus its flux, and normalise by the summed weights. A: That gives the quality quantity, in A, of 6836.8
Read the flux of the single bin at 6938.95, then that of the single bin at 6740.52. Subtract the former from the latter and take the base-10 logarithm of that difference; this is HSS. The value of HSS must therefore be -0.9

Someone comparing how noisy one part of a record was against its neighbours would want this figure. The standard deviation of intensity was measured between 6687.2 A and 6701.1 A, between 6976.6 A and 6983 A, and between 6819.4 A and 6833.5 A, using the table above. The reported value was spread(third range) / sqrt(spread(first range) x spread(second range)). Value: 1.0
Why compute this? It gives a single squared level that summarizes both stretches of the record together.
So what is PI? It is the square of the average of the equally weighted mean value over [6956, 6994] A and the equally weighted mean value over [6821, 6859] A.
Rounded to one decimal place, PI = 17.4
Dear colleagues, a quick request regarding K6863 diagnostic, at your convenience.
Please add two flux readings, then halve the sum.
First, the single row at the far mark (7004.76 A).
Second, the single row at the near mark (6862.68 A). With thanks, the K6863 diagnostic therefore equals 4.22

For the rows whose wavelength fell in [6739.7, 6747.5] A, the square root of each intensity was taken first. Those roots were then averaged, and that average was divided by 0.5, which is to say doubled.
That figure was 4.13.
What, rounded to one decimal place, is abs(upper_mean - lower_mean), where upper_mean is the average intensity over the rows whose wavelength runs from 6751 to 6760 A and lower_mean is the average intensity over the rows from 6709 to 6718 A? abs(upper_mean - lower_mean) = 1.6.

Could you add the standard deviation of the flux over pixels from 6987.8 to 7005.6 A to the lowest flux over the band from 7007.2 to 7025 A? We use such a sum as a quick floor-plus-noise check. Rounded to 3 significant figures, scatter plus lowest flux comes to 3.99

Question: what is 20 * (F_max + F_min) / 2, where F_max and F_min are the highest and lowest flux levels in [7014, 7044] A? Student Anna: 85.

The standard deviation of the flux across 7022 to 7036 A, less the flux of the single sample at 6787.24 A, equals -4.1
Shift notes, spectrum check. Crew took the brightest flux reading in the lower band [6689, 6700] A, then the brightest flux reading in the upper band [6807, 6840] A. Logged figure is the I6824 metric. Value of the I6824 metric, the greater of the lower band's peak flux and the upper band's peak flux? 4.4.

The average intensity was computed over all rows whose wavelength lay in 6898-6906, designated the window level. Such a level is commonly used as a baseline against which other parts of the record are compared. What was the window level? 4.5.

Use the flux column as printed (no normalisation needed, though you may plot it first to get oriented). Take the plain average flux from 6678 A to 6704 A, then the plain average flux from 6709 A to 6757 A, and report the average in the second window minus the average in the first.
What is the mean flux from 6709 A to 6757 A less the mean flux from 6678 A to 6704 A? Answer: 0.80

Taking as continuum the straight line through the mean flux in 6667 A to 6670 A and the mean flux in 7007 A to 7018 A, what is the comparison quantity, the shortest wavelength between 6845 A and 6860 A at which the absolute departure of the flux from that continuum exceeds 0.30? 6845.32 A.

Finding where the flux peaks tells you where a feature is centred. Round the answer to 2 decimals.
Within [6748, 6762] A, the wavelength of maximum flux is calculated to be 6748.29 A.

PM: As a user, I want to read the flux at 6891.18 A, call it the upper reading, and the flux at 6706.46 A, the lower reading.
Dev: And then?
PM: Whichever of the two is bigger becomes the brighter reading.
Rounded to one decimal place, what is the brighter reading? 4.4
